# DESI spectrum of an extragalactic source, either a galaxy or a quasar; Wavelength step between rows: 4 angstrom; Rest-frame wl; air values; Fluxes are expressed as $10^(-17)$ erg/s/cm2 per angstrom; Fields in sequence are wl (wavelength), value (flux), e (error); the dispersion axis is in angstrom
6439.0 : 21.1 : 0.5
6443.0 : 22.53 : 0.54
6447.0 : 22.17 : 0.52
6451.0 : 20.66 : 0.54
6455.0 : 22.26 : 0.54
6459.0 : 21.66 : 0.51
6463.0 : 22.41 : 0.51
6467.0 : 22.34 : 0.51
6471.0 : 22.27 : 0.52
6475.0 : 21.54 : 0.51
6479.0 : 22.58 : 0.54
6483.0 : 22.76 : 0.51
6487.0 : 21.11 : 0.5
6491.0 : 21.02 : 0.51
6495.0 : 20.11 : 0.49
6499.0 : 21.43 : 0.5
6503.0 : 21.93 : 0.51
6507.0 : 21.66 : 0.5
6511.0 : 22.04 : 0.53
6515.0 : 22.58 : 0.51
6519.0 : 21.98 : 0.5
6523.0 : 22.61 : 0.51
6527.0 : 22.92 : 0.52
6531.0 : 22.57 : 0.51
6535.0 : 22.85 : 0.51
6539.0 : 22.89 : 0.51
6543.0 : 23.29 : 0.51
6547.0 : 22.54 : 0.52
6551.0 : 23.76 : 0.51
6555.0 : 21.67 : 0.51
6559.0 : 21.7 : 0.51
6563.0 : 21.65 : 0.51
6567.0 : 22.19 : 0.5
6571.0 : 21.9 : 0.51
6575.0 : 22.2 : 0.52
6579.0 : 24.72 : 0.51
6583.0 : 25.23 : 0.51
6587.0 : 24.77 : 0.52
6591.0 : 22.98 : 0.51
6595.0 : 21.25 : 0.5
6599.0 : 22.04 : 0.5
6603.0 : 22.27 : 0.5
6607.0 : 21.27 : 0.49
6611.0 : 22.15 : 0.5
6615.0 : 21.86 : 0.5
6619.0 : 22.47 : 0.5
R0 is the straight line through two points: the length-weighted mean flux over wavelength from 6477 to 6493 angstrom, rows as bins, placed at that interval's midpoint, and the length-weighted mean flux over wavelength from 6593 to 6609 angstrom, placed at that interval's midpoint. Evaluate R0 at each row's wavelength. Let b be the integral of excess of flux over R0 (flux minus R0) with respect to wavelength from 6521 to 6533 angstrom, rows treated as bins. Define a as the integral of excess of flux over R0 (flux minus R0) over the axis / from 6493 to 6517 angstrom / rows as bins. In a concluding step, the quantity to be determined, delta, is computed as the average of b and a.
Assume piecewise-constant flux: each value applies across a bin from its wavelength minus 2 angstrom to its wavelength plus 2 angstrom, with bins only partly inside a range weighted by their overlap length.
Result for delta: 2.8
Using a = -5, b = 10.7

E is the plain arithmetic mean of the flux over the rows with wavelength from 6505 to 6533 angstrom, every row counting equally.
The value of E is 22.3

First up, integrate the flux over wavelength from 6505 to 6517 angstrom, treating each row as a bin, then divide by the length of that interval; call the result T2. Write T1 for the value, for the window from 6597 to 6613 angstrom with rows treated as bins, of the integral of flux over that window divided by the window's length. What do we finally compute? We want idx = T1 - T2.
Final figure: -0.2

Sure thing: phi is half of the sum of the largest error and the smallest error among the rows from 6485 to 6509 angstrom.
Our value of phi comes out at 0.500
